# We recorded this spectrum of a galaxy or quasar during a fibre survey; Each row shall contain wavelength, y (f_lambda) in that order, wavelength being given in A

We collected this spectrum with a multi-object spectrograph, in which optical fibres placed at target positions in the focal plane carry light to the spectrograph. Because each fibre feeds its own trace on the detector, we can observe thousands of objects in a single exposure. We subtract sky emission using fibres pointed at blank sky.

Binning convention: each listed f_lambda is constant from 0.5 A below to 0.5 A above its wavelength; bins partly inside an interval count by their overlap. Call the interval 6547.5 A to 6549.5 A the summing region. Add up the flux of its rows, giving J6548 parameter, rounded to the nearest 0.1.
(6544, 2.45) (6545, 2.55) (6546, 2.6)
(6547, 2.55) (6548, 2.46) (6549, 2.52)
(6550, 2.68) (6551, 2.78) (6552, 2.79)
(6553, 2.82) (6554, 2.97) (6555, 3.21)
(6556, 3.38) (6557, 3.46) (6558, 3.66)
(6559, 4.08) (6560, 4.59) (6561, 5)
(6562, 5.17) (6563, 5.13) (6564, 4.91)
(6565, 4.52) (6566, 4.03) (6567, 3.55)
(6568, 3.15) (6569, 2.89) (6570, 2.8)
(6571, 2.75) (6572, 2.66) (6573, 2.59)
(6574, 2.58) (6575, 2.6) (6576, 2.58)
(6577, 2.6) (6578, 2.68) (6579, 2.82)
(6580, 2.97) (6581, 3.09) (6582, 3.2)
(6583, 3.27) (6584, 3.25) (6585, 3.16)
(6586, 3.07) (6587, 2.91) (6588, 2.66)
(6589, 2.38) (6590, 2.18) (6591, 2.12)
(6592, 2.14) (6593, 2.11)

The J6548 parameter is 5.0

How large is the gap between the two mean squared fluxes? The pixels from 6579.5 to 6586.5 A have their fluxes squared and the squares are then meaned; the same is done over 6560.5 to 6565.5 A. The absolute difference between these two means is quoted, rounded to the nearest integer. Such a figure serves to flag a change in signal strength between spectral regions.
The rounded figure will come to 15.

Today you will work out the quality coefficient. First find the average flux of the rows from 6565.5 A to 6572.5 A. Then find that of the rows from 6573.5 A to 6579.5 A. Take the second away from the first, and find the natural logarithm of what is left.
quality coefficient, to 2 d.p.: -0.74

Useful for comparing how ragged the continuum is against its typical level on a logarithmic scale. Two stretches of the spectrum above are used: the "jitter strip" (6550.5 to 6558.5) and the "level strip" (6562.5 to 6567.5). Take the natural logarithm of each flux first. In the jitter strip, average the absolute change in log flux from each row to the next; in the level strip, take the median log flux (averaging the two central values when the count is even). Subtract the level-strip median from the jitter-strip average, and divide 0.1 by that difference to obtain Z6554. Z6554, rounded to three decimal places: -0.068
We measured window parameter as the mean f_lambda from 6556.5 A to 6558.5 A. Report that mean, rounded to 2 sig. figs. 3.6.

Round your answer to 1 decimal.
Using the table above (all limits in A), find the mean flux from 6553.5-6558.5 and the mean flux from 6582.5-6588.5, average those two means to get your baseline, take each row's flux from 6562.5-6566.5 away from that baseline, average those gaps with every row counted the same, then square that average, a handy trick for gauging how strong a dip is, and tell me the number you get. 2.1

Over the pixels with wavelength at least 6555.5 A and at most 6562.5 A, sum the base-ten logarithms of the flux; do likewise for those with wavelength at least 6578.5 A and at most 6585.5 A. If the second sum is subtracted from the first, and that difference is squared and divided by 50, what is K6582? 0.015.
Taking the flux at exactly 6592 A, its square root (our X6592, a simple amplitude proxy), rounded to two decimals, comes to 1.46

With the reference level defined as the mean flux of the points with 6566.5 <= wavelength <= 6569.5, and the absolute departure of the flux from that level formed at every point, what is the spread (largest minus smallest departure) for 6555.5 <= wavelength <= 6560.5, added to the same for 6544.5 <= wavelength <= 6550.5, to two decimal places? 1.43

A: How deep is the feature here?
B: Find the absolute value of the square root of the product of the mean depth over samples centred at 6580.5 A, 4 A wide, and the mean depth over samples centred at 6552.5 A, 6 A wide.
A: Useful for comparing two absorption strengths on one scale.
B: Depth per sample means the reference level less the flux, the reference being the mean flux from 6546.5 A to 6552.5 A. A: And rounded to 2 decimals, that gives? 0.31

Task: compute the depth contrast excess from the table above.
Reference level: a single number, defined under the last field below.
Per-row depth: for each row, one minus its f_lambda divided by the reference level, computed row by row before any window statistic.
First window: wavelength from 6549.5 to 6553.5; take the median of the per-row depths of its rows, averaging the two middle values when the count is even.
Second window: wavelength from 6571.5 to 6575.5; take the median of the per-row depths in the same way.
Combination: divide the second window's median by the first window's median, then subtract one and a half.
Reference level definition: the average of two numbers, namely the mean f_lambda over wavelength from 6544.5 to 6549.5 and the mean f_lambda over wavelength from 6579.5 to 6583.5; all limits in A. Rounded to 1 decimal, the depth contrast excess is 3.4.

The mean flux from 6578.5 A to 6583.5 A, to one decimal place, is 3.1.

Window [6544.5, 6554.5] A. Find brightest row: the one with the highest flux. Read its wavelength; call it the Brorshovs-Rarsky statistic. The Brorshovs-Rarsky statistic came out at 6554 A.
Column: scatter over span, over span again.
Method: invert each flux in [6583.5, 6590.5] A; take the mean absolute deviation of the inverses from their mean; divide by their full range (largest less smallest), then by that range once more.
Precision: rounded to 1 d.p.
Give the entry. 2.0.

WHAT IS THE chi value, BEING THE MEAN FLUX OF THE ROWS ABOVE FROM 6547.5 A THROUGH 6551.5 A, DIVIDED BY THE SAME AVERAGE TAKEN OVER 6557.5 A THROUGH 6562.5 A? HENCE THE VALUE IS 0.6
